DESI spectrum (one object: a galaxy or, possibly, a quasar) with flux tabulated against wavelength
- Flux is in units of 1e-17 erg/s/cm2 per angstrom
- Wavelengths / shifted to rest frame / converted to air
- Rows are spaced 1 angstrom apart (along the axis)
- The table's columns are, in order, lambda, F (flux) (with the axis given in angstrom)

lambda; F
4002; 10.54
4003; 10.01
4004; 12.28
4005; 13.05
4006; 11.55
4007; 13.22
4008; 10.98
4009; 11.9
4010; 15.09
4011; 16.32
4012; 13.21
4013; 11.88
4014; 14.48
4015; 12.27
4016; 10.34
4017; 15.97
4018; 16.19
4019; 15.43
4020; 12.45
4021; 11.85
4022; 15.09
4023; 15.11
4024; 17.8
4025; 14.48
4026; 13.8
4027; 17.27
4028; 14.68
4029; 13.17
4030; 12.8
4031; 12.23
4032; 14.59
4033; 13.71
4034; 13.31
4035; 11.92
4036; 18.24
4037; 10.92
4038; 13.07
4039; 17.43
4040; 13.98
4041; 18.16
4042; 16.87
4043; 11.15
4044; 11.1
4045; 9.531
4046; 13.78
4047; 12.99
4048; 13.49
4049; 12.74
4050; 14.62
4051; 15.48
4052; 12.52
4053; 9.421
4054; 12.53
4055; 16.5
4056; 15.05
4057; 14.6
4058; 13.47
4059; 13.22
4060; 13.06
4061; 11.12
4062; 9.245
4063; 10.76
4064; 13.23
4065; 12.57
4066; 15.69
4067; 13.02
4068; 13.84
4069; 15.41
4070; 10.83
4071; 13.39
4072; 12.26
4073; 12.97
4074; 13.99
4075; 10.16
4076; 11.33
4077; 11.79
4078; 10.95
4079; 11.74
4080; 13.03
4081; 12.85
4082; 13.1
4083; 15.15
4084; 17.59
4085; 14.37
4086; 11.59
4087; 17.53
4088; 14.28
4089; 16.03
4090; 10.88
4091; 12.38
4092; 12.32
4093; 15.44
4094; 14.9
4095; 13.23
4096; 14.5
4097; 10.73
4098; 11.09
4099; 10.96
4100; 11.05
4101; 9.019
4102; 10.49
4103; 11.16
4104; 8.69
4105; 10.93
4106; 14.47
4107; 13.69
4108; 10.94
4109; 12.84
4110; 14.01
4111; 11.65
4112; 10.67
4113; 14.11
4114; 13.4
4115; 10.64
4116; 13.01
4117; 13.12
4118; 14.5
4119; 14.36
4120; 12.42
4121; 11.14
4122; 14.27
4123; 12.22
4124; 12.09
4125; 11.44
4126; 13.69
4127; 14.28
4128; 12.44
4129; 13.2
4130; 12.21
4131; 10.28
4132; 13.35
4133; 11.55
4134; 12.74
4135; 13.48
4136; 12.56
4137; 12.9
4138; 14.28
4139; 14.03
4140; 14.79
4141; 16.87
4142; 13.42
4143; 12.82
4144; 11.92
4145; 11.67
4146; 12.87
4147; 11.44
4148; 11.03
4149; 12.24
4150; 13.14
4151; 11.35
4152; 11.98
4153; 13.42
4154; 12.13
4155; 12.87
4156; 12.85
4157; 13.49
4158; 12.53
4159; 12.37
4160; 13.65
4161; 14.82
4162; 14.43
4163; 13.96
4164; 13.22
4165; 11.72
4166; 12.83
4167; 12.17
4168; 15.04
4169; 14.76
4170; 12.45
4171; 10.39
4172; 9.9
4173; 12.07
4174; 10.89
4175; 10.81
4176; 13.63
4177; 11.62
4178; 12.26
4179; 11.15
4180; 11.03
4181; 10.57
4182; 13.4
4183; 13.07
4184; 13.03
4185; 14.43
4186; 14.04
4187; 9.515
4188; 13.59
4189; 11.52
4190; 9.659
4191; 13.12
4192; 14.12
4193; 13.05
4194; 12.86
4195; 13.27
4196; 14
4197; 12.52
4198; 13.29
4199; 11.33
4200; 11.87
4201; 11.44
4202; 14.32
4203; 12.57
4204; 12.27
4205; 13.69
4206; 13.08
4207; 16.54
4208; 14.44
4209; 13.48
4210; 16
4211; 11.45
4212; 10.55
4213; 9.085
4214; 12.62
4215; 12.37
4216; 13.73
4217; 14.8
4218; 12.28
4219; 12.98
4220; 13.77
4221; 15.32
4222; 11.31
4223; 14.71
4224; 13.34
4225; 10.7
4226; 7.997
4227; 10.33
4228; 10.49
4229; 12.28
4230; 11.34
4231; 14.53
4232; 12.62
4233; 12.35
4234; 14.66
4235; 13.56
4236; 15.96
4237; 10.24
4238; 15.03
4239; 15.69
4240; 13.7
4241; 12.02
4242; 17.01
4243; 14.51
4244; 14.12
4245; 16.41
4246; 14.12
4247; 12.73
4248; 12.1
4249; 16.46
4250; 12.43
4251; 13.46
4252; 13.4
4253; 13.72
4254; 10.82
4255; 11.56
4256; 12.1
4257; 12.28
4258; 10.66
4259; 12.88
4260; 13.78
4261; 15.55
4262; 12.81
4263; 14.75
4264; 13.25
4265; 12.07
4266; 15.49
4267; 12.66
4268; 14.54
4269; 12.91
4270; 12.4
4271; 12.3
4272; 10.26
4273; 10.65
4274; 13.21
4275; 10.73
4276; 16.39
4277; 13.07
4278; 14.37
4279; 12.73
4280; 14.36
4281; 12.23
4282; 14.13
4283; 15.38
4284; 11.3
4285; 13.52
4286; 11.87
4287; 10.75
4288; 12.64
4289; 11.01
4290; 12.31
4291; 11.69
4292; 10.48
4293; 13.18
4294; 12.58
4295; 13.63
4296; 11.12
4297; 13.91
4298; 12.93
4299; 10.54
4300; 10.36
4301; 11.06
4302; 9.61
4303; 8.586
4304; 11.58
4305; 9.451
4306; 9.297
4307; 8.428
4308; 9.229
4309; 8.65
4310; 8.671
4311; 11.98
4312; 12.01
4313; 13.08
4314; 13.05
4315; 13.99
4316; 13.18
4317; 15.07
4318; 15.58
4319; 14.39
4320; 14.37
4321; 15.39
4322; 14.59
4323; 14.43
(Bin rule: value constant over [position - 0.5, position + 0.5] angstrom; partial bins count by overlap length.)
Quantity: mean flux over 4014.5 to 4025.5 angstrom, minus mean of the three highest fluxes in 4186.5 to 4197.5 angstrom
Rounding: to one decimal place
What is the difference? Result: 0.4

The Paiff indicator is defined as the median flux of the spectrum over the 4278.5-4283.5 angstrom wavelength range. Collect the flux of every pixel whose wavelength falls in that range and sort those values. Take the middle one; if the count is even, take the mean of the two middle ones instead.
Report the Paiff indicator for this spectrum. 14.1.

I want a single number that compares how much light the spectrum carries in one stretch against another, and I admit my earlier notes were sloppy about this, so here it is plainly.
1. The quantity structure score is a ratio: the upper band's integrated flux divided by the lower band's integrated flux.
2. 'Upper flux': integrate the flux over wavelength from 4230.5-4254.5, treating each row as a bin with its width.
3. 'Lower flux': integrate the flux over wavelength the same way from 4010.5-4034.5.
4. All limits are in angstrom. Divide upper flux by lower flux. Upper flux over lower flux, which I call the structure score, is 0.98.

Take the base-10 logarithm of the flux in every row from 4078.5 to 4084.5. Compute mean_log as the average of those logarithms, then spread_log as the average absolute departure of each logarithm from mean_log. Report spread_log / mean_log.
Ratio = 0.043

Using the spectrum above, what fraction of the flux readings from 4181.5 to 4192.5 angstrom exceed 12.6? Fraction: 0.73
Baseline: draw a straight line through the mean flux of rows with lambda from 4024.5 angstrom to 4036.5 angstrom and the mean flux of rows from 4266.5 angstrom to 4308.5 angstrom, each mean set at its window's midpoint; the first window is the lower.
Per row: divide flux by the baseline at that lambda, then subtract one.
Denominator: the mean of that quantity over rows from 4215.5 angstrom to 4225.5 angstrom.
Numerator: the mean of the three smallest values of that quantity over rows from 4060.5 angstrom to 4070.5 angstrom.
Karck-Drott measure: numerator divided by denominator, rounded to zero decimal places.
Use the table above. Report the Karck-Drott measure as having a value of -4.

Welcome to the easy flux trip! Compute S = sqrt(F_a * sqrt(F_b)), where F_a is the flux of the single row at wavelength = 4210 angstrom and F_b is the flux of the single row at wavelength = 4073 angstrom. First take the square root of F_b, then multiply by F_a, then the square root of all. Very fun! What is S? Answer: 7.59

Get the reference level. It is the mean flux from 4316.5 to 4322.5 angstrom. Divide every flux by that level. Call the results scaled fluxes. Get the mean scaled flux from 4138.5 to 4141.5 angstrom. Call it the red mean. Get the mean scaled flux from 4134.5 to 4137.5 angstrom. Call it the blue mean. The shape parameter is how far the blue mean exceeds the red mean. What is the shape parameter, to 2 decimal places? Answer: -0.15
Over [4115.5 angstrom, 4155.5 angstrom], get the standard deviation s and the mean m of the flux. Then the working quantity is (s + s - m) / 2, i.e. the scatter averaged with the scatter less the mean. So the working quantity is -5.2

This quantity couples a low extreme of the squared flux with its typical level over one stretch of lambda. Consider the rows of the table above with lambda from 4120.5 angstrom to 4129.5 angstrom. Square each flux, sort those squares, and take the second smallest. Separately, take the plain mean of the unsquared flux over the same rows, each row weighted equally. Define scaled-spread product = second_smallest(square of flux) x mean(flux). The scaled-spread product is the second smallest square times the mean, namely 1669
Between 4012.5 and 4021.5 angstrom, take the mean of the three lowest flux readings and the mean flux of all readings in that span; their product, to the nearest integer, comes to 153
